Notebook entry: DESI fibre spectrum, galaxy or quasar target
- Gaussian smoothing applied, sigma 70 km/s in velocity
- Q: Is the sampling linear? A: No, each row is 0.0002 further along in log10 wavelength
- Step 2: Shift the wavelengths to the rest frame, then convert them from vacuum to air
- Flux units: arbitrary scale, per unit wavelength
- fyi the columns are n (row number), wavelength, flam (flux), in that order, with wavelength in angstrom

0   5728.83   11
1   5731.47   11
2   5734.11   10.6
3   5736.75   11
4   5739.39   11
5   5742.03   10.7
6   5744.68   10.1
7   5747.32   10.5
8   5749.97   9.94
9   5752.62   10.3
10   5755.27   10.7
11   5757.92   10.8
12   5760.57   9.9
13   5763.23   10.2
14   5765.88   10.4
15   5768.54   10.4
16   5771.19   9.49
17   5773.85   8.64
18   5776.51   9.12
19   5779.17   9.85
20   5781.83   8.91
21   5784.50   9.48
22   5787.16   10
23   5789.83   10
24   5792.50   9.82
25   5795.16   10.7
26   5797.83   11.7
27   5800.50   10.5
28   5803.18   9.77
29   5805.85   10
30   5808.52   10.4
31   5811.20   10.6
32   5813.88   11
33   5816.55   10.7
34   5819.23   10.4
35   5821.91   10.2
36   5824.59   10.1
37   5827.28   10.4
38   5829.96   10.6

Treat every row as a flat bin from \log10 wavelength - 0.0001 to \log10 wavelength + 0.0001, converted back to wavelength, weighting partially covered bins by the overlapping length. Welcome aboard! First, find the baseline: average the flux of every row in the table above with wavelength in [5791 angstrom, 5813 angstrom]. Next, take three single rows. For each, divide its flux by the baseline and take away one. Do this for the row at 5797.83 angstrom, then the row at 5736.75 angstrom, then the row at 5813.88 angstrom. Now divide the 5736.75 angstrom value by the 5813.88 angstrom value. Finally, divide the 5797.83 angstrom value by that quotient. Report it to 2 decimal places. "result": 0.12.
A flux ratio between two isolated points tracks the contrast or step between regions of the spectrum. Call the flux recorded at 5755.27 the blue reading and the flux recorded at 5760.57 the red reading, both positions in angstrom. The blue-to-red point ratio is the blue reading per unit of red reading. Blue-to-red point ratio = 1.08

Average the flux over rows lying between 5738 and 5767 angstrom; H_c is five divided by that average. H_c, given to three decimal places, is 0.480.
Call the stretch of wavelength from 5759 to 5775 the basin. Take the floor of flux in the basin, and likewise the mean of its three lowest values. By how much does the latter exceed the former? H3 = 0.70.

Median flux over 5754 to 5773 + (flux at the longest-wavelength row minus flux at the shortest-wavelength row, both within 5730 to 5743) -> 10.1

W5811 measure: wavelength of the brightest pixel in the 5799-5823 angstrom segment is 5813.88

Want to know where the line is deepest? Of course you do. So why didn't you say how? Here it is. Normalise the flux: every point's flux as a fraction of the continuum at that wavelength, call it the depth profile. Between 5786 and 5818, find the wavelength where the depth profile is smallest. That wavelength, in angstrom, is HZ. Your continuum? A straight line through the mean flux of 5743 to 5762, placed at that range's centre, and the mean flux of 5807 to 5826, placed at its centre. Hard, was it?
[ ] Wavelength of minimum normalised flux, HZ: 5803.18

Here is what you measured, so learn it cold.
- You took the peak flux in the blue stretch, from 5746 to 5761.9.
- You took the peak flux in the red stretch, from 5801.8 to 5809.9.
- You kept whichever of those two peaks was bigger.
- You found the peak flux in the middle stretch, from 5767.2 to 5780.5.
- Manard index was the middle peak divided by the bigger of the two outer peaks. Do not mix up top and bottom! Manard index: 0.96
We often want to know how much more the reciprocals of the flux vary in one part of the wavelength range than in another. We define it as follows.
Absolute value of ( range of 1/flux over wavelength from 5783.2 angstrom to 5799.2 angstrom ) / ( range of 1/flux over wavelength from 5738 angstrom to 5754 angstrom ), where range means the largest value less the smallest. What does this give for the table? 2.1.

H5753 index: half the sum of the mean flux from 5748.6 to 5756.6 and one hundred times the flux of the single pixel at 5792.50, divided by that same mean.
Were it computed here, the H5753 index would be 48.1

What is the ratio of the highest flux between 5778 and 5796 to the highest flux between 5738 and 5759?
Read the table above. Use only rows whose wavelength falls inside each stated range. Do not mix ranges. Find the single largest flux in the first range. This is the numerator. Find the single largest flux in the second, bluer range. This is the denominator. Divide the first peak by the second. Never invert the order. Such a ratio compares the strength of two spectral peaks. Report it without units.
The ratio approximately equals 0.97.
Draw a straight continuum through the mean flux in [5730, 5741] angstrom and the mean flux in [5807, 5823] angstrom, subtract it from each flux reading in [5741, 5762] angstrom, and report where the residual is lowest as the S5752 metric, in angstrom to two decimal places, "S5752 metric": 5749.97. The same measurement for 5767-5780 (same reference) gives 5773.85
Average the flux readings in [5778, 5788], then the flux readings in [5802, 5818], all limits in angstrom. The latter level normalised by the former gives 1.09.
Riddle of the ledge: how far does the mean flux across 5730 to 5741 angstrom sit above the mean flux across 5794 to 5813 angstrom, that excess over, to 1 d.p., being 0.4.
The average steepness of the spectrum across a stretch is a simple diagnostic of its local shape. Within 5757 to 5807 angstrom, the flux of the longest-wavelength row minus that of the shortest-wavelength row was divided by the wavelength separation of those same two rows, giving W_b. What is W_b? -0.017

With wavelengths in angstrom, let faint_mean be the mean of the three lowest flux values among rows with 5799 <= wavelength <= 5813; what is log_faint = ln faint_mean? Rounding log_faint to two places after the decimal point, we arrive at 2.31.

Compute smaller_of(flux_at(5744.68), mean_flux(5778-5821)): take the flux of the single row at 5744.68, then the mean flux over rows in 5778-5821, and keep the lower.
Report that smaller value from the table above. 10.10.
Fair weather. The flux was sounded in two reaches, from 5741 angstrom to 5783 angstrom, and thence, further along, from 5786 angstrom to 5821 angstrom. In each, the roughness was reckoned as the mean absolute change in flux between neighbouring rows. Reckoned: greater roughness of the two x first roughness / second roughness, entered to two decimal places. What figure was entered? 0.55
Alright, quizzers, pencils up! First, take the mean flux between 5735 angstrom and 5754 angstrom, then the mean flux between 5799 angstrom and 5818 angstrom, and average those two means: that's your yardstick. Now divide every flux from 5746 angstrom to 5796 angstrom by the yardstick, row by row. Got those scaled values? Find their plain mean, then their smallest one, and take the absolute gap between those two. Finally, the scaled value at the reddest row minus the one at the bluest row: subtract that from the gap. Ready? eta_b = 0.11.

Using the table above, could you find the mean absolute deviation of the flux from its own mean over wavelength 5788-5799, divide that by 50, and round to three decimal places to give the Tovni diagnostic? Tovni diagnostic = 0.013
